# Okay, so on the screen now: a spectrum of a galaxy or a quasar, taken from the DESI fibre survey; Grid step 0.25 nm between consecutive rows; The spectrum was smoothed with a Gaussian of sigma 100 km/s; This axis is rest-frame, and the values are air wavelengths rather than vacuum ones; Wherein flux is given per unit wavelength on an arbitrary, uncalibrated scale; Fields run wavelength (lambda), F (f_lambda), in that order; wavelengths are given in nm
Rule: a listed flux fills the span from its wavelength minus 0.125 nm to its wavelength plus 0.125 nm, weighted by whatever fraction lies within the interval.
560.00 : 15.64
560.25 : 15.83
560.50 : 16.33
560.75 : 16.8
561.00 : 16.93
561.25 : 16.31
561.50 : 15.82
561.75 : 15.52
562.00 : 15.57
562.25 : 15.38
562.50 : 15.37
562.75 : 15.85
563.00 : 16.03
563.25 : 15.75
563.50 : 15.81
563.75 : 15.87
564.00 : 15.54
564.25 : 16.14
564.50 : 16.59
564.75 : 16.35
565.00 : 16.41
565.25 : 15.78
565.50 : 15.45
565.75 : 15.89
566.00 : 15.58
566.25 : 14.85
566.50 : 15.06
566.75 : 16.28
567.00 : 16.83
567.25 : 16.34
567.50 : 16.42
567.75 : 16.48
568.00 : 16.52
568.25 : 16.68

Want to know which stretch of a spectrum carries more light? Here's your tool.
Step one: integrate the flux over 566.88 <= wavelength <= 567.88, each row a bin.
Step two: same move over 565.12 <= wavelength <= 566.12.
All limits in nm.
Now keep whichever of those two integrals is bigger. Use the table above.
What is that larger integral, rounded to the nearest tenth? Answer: 16.5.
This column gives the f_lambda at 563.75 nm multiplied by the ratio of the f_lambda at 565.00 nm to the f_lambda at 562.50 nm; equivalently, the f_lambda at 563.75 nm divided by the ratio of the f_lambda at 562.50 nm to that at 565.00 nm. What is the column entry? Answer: 16.9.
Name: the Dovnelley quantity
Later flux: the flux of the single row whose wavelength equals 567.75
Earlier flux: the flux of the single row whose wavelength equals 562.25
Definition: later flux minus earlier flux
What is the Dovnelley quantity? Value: 1.1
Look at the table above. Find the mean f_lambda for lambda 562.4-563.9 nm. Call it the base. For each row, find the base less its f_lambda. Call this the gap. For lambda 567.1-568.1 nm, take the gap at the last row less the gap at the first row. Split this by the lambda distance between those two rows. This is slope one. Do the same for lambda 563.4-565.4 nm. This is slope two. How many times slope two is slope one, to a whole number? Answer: -14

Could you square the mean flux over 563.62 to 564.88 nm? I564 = 259.1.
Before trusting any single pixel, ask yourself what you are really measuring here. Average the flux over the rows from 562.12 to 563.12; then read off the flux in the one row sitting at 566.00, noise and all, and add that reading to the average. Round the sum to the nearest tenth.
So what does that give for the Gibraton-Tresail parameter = 31.2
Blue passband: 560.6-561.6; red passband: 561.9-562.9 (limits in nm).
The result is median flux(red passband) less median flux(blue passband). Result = -1.1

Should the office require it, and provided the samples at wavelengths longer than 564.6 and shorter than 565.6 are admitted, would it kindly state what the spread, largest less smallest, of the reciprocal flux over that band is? 0.0038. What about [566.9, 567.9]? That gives 0.0018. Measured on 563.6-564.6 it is 0.0041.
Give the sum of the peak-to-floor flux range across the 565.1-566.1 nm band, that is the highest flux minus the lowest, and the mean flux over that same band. 16.1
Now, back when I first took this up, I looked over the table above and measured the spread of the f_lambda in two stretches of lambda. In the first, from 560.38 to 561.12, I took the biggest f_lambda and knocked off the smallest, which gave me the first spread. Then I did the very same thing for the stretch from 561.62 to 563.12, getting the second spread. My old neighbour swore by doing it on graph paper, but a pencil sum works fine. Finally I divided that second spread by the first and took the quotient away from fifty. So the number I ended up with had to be 48.9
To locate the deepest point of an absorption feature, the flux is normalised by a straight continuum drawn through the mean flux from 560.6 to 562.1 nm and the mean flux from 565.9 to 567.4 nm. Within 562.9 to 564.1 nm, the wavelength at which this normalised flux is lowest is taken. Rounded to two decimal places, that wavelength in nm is 564.00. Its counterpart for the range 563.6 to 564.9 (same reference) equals 564.00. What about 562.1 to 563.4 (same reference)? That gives 562.25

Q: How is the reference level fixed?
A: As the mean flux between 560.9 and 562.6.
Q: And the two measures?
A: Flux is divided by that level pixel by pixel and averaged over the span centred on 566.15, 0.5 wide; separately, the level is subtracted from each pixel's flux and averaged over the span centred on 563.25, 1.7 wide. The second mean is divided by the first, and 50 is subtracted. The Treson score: -50.1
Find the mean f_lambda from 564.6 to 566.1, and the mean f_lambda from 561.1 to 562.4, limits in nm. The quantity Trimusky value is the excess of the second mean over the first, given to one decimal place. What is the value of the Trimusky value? -0.2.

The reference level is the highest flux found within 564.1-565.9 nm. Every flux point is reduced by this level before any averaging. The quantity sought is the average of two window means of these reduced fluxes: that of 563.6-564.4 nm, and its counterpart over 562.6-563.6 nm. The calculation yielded -0.73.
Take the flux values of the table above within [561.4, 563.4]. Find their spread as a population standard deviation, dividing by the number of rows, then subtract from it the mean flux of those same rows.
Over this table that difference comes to -15.4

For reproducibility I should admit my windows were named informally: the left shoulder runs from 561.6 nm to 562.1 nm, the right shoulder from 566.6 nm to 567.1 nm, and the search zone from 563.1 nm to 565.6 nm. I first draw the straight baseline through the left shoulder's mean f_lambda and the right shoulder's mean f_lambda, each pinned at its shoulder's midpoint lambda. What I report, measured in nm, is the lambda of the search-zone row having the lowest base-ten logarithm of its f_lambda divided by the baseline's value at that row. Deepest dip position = 565.50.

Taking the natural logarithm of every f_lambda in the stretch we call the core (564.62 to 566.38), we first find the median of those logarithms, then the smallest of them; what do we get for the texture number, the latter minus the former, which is -0.061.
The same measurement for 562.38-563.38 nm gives -0.028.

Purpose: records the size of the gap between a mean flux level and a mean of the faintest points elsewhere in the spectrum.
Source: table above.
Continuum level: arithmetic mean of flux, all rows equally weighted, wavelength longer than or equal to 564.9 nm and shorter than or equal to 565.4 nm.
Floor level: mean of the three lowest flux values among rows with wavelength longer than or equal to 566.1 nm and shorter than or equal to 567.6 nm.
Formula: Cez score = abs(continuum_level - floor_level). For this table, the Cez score 0.7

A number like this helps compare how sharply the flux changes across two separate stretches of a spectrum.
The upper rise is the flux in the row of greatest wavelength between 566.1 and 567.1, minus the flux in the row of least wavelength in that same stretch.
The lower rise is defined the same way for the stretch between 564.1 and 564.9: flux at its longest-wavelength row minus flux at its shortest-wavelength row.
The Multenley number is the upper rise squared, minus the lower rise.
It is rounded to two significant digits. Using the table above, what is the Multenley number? 3.7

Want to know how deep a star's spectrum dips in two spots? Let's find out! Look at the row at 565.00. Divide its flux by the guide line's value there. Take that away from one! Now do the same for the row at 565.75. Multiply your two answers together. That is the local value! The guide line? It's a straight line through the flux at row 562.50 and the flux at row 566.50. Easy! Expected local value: 0.0042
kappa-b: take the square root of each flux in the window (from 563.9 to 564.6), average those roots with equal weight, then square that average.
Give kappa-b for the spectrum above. 16.1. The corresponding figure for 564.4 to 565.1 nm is 16.4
